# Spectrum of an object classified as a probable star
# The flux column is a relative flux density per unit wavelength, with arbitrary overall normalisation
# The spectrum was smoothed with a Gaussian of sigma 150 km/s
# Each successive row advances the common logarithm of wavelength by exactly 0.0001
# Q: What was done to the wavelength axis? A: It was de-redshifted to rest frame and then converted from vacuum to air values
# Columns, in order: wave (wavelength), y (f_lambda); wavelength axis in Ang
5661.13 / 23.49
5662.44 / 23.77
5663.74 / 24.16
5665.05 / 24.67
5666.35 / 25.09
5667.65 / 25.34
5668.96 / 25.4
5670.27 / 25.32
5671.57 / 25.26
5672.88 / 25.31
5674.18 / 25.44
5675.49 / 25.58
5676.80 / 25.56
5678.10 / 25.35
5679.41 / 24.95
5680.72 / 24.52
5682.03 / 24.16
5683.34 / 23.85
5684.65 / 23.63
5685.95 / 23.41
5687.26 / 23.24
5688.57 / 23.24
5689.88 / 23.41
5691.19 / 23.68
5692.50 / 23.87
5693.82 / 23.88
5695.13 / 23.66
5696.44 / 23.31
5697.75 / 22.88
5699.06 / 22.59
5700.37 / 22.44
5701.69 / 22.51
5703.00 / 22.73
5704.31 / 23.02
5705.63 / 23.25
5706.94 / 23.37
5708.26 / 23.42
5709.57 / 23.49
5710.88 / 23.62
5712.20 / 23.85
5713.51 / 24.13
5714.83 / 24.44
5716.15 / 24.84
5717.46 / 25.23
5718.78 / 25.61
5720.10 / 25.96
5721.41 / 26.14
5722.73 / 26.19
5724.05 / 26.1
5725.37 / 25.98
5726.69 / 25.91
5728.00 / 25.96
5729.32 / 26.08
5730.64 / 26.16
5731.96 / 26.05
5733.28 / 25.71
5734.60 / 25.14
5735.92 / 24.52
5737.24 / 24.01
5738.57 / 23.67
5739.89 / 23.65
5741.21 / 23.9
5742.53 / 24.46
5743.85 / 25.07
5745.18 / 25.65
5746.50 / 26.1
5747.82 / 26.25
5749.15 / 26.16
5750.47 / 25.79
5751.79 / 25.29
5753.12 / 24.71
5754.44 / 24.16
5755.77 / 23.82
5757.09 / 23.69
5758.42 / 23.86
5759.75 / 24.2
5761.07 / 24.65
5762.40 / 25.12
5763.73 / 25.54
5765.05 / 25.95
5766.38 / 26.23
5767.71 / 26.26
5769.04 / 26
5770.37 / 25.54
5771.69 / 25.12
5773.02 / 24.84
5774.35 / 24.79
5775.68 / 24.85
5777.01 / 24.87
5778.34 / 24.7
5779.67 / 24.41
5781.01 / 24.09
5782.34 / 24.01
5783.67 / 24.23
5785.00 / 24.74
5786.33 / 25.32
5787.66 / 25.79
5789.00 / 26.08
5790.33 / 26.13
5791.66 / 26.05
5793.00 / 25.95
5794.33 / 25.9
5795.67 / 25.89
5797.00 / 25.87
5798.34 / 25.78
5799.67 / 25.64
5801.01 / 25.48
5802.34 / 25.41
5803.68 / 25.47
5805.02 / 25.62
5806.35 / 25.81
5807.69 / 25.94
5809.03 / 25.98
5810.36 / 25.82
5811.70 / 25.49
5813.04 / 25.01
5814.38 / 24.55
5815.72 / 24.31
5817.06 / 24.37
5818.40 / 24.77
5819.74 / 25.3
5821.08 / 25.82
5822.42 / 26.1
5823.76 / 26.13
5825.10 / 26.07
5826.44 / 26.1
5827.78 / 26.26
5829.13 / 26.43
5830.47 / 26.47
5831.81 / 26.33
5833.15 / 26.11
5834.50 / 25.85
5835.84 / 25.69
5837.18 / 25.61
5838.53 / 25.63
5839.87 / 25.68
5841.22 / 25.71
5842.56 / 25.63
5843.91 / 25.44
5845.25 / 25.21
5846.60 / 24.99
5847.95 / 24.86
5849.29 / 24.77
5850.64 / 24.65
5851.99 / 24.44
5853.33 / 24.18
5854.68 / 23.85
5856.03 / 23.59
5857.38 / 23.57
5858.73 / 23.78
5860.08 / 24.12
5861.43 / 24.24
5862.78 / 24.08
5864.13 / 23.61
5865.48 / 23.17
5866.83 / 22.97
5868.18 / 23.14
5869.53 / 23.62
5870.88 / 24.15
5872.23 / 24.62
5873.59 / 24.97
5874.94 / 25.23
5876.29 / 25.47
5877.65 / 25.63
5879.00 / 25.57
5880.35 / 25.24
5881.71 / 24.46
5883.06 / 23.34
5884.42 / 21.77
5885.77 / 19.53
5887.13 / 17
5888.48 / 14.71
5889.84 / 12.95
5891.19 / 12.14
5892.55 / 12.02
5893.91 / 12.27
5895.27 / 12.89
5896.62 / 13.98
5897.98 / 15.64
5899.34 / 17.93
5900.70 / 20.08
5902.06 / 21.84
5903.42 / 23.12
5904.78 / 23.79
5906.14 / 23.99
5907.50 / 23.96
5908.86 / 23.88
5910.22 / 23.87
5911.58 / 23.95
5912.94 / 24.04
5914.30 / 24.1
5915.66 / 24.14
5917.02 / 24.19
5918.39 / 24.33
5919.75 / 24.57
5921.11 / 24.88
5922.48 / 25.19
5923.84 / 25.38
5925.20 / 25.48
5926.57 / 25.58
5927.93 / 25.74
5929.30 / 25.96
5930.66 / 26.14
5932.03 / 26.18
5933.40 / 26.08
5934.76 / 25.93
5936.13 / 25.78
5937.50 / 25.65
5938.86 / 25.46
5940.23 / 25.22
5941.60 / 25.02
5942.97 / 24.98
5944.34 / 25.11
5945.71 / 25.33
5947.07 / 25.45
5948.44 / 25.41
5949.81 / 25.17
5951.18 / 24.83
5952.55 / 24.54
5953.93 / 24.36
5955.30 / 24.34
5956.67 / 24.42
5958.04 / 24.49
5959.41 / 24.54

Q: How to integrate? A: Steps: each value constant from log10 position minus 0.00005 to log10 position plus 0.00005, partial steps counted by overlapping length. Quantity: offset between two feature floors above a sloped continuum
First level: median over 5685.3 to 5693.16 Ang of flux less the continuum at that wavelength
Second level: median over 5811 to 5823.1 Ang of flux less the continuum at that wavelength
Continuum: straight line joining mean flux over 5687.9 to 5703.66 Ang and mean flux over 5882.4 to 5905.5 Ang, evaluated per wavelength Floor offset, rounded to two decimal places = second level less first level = 5.28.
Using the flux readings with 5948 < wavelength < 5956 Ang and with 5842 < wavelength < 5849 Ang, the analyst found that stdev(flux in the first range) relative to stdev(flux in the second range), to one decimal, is 1.4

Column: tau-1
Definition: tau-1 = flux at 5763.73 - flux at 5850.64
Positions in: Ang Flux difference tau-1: 0.9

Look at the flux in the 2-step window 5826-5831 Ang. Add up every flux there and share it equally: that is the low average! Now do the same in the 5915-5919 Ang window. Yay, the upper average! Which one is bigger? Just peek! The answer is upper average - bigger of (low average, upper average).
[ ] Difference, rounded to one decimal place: -2.1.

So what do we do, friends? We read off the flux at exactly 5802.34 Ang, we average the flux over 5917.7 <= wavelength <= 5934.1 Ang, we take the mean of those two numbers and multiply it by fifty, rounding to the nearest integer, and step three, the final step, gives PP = 1272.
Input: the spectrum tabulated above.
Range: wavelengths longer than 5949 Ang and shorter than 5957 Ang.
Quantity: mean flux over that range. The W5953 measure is 24.6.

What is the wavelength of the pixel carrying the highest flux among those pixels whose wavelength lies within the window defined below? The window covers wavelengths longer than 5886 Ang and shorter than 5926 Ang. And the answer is 5925.20 Ang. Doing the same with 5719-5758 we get 5747.82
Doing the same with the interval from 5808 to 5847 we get 5830.47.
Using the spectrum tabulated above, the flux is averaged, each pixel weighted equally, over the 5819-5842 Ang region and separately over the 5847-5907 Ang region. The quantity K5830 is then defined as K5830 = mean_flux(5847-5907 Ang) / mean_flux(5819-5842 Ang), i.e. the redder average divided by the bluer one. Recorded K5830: 0.83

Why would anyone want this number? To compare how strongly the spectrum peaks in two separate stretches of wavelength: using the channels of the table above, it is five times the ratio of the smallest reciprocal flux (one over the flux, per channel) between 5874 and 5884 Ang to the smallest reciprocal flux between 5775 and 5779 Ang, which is 4.85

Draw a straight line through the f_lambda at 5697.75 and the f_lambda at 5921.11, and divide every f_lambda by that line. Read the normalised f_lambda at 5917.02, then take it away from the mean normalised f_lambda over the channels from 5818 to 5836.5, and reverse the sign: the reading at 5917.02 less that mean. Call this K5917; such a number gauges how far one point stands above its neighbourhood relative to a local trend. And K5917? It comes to -0.11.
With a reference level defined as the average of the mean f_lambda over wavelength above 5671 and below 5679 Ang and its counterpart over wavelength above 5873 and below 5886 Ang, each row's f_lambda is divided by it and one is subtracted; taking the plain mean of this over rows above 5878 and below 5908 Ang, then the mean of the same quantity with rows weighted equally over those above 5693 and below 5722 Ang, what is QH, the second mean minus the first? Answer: 0.19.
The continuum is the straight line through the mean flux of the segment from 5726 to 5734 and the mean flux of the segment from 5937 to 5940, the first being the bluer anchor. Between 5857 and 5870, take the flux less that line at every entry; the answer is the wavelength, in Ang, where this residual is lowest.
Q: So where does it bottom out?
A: 5866.83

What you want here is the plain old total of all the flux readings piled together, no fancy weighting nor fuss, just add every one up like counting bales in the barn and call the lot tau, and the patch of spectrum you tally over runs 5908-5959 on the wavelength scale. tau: 925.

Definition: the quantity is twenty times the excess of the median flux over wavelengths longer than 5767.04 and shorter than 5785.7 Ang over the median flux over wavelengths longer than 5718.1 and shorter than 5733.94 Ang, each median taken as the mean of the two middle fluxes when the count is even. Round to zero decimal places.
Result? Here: -24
